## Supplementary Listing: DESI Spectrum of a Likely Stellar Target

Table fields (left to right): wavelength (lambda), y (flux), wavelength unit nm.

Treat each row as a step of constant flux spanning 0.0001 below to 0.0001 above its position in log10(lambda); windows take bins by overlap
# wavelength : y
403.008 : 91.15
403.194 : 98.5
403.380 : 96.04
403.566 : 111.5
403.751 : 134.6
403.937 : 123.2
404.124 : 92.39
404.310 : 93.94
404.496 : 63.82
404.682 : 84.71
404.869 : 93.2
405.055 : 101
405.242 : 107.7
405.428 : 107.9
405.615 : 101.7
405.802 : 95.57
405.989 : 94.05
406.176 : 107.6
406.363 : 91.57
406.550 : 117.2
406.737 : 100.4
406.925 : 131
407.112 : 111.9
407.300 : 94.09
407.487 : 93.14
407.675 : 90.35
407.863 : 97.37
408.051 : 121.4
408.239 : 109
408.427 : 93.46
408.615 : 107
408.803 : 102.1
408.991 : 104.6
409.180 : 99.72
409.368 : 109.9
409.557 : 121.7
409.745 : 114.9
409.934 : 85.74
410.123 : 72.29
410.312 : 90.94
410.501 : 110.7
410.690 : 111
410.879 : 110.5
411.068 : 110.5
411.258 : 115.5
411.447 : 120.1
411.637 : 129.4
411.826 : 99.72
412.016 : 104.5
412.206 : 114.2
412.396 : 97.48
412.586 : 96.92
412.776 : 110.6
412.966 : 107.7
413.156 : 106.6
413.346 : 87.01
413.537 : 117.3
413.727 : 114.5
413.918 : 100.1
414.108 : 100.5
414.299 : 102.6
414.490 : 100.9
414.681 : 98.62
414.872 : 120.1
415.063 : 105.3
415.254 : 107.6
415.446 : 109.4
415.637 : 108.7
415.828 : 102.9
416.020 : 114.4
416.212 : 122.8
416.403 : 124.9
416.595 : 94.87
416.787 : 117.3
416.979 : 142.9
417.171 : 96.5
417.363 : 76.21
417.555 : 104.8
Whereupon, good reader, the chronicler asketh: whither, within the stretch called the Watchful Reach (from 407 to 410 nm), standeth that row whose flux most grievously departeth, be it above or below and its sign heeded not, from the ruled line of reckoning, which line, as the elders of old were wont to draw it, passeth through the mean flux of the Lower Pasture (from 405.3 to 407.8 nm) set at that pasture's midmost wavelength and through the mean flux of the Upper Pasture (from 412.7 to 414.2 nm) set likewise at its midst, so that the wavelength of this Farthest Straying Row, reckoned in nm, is 409.934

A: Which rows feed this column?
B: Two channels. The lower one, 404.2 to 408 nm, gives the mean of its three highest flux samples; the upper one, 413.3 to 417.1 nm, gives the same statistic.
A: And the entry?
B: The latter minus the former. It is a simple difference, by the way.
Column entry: 10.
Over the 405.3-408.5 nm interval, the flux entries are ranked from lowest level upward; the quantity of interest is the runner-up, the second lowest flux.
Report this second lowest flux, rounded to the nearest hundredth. 91.57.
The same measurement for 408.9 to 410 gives 99.72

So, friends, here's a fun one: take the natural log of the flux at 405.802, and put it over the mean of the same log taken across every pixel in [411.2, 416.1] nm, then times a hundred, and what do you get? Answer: 98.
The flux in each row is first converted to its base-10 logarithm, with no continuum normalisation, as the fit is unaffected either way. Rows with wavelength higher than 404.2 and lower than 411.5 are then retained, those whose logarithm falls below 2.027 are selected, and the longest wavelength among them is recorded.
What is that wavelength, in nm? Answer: 410.312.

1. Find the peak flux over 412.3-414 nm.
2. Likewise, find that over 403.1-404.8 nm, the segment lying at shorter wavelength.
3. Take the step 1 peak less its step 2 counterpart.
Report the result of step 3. -17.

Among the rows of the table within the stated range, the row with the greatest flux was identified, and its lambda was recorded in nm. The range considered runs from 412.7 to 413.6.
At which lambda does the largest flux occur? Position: 413.537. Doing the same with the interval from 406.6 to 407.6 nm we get 406.925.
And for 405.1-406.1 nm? 405.428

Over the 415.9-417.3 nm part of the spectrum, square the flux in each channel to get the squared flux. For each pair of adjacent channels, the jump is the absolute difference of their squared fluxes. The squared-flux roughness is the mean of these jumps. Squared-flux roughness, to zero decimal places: 5273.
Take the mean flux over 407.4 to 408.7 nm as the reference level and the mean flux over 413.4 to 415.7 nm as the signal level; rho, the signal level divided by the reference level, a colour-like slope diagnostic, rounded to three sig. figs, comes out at 1.05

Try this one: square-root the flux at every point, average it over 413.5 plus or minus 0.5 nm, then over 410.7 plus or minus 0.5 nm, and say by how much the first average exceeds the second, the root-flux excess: -0.1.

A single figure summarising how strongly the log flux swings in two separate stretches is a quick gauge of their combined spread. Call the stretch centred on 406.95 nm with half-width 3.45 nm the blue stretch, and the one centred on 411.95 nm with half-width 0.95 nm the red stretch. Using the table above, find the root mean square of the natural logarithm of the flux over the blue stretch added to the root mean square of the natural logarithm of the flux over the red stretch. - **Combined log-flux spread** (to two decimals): 9.31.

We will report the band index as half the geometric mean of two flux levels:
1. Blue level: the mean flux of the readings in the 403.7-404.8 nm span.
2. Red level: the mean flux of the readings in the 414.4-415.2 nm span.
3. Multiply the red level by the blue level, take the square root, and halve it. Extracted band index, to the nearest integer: 51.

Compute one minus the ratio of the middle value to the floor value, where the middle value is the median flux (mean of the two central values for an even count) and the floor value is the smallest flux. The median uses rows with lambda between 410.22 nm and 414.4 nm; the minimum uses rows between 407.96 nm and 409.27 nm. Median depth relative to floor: -0.17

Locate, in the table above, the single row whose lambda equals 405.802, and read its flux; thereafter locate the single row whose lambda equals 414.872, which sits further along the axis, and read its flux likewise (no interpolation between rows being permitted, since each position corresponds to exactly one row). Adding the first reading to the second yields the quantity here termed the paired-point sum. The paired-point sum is 216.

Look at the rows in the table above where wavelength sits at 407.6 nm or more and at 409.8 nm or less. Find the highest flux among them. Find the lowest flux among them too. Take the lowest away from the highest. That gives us 31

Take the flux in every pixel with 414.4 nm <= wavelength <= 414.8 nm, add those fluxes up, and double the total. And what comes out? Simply 399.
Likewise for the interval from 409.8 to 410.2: 316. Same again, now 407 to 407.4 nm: 412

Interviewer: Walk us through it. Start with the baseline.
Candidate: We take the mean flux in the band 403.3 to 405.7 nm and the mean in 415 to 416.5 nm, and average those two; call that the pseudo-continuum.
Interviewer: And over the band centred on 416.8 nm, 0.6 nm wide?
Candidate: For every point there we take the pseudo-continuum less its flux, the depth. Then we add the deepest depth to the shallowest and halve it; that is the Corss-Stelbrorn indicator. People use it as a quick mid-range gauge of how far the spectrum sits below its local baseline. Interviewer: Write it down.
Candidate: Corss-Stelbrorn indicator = -12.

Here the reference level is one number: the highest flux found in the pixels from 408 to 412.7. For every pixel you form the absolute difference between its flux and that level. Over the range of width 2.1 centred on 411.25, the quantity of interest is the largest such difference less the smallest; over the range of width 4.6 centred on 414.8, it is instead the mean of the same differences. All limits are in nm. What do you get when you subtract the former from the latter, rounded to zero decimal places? -17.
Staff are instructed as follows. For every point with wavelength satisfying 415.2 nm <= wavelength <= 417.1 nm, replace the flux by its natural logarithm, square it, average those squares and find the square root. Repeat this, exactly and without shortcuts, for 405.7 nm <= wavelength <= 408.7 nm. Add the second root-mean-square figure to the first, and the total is 9.37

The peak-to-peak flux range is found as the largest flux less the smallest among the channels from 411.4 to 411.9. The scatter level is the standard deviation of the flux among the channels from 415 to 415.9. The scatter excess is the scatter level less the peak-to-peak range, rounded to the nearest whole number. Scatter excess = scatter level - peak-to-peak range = -27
